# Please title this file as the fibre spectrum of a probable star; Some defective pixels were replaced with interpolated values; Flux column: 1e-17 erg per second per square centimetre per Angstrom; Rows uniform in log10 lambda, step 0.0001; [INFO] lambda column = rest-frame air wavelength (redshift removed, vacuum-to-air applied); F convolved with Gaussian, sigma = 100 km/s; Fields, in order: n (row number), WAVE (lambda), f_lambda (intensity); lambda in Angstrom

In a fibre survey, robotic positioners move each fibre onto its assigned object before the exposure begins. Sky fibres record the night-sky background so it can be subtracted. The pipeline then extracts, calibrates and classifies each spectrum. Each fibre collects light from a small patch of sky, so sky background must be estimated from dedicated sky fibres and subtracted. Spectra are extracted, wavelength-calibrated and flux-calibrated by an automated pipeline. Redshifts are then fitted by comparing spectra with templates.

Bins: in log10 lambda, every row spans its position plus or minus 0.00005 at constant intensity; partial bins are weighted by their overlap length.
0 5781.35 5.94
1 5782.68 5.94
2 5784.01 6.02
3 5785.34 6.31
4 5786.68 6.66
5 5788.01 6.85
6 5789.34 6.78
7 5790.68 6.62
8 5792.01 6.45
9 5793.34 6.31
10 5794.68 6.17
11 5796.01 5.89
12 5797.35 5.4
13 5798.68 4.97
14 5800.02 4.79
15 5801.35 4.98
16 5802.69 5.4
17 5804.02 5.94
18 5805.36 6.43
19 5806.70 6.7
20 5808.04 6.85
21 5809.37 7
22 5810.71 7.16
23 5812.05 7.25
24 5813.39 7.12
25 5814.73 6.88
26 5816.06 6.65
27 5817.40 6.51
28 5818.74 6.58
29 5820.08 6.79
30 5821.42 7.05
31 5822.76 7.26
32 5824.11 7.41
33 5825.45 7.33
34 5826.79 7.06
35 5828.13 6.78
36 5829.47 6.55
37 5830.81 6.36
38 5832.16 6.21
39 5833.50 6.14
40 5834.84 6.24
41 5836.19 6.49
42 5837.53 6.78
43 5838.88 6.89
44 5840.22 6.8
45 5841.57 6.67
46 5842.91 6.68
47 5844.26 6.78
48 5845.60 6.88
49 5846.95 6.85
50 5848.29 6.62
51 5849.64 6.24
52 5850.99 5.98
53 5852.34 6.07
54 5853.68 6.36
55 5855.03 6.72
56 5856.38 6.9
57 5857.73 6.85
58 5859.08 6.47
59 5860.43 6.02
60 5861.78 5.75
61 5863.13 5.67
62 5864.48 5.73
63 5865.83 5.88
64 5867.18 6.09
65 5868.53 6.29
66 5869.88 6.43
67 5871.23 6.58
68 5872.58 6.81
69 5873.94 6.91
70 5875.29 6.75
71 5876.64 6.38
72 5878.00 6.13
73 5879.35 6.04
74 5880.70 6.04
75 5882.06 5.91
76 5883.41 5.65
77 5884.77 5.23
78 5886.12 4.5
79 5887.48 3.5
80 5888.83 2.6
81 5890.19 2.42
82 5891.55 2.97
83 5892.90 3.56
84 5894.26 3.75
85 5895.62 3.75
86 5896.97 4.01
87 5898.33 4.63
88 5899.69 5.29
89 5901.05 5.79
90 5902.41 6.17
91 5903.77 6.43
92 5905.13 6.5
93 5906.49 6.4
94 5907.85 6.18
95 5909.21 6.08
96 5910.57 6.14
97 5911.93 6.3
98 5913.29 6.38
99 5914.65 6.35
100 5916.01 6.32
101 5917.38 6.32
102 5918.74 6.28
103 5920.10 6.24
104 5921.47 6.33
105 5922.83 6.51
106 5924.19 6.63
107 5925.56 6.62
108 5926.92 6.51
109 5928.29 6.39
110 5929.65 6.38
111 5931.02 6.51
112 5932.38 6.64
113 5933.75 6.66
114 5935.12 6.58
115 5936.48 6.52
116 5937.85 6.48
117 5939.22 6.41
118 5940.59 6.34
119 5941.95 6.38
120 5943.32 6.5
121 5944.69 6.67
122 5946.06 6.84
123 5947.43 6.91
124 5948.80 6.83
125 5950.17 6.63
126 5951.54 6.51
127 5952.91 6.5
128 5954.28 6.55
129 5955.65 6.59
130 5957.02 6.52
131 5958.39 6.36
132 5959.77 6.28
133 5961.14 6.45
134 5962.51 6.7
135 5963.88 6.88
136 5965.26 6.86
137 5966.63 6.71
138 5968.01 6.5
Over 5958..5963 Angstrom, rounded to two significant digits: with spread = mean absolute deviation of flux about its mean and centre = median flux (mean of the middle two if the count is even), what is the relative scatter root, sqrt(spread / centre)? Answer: 0.14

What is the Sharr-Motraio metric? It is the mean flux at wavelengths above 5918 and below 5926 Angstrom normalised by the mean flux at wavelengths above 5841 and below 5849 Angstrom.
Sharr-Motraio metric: 0.95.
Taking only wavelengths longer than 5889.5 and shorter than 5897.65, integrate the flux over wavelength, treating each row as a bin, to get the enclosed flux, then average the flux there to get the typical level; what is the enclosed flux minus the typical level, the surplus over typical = 24.4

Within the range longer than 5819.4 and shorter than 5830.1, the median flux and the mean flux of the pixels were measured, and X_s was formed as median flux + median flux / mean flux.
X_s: 8.1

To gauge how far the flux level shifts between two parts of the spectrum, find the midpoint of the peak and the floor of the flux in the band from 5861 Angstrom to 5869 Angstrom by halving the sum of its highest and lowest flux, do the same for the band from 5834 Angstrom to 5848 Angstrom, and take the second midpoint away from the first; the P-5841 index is -0.6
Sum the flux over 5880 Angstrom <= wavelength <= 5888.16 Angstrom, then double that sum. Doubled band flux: 62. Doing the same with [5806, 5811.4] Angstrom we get 55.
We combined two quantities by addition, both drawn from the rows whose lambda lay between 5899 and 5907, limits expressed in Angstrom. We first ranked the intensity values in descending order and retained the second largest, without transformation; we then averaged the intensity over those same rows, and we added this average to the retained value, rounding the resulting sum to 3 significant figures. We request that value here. 12.5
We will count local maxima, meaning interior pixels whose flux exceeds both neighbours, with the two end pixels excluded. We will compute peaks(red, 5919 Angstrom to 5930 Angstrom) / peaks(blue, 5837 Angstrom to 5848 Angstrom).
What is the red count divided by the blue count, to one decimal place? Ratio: 0.5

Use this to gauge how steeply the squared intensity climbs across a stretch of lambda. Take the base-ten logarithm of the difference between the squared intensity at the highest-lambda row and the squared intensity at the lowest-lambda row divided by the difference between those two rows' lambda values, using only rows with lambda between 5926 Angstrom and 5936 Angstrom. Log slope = -1.0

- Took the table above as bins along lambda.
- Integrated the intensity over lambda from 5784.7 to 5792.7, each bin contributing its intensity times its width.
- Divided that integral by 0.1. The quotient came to 529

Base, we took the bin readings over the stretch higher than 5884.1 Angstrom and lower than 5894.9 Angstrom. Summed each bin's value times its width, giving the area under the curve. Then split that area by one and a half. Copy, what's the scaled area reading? 26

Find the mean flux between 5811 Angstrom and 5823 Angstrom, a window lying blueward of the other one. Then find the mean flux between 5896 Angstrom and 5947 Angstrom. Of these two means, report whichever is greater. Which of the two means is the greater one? 6.90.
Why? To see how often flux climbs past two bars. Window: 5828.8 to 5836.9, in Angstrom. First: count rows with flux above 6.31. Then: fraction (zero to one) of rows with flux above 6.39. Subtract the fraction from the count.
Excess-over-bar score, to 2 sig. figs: 2.7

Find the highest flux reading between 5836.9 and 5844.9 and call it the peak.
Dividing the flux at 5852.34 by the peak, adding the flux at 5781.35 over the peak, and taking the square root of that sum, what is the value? 1.32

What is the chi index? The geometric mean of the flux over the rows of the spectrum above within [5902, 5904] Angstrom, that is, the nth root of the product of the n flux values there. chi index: 6.3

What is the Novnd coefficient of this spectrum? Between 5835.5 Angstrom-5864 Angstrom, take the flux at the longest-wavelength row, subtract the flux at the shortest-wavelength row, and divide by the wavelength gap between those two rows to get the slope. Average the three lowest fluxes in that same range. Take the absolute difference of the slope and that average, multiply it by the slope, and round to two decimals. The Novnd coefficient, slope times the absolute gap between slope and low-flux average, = -0.18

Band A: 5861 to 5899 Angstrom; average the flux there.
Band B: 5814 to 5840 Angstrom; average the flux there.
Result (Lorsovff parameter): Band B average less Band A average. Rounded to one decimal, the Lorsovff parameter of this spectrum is 1.5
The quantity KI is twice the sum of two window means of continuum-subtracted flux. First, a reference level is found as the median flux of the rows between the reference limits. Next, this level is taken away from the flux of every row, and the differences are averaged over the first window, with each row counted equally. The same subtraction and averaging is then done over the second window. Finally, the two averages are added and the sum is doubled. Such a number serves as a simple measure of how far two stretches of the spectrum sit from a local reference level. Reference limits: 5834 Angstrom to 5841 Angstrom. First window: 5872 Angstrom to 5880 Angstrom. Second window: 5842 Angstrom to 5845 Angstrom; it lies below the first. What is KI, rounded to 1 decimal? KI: -0.7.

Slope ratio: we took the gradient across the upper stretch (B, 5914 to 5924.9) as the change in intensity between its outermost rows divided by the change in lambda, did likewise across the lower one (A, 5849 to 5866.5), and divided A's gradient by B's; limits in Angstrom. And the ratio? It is -0.8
